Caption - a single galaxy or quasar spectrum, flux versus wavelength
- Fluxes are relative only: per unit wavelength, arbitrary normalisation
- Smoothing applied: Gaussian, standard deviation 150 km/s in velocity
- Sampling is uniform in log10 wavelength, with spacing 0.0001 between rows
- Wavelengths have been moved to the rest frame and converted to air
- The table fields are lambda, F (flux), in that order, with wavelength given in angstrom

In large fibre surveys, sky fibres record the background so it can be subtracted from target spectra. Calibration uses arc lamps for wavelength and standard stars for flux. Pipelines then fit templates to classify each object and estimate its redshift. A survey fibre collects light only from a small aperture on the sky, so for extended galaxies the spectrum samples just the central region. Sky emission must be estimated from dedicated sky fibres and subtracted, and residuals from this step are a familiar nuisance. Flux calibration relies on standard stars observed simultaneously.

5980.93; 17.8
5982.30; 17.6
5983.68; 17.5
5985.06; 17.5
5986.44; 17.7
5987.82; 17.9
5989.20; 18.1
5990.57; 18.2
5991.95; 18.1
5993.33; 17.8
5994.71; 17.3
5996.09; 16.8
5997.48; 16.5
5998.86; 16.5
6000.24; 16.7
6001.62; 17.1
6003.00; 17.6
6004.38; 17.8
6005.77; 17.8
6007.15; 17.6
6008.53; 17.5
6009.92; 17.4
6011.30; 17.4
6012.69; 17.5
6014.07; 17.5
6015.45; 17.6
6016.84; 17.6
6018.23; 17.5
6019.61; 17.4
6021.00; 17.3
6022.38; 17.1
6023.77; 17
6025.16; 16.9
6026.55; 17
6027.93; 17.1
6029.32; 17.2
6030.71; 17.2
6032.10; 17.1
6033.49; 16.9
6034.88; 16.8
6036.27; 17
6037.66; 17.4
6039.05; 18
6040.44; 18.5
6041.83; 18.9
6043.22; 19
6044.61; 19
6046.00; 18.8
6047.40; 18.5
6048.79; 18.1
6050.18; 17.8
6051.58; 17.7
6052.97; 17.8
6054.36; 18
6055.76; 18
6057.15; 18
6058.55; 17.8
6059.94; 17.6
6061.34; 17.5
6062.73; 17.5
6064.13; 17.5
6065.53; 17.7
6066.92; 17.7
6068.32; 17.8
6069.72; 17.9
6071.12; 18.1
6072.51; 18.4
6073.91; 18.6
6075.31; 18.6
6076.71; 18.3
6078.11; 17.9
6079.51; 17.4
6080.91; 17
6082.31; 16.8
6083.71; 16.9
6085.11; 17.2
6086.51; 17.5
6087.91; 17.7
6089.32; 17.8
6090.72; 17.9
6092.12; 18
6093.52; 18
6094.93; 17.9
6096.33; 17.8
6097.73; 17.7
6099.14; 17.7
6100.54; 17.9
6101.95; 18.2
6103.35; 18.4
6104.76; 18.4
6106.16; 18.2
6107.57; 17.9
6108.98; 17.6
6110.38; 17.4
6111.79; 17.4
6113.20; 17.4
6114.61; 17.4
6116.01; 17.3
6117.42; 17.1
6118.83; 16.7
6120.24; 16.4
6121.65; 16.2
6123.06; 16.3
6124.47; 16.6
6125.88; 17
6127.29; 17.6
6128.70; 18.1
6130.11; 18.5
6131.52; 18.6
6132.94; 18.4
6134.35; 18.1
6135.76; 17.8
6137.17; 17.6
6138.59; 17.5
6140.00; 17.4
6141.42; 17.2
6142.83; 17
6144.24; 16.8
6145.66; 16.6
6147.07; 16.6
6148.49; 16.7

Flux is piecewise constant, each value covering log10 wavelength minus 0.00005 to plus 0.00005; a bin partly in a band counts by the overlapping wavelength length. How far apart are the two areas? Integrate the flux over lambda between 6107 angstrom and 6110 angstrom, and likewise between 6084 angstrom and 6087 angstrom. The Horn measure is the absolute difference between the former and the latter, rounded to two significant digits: 1.3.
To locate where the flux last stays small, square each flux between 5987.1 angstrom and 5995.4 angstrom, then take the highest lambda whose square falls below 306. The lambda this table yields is 5994.71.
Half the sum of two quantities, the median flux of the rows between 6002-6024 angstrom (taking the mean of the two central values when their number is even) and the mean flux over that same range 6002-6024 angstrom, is 17.5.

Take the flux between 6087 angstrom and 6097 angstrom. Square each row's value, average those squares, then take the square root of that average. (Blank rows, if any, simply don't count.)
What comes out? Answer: 17.9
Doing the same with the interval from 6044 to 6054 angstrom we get 18.2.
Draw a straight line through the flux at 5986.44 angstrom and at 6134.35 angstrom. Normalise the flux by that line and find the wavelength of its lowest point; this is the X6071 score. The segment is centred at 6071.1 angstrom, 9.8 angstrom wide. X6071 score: 6066.92 angstrom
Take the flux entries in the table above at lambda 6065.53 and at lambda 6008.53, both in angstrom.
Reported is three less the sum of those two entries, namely -32.20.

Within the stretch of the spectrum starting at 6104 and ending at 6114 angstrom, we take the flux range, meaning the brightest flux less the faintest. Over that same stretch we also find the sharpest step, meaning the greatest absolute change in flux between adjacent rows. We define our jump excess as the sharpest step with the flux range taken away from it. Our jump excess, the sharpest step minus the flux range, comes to -0.7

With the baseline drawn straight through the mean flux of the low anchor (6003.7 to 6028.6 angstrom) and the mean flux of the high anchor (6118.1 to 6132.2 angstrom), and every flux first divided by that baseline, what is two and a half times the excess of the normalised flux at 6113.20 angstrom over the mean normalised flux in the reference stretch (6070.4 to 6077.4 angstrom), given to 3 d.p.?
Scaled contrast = -0.135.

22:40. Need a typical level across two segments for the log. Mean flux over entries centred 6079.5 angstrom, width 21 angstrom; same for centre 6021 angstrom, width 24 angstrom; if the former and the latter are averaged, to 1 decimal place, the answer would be 17.5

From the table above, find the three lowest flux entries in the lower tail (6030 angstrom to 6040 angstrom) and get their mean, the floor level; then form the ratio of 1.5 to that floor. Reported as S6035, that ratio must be 0.0888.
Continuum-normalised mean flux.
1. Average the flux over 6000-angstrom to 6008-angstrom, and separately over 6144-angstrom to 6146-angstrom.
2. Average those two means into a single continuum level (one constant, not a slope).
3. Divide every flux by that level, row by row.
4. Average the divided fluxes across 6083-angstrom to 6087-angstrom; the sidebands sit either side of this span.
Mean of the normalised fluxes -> 1.01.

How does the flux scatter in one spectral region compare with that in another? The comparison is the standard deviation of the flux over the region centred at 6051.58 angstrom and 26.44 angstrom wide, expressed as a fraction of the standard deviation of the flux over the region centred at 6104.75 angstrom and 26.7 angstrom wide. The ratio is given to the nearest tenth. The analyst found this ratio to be 1.4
